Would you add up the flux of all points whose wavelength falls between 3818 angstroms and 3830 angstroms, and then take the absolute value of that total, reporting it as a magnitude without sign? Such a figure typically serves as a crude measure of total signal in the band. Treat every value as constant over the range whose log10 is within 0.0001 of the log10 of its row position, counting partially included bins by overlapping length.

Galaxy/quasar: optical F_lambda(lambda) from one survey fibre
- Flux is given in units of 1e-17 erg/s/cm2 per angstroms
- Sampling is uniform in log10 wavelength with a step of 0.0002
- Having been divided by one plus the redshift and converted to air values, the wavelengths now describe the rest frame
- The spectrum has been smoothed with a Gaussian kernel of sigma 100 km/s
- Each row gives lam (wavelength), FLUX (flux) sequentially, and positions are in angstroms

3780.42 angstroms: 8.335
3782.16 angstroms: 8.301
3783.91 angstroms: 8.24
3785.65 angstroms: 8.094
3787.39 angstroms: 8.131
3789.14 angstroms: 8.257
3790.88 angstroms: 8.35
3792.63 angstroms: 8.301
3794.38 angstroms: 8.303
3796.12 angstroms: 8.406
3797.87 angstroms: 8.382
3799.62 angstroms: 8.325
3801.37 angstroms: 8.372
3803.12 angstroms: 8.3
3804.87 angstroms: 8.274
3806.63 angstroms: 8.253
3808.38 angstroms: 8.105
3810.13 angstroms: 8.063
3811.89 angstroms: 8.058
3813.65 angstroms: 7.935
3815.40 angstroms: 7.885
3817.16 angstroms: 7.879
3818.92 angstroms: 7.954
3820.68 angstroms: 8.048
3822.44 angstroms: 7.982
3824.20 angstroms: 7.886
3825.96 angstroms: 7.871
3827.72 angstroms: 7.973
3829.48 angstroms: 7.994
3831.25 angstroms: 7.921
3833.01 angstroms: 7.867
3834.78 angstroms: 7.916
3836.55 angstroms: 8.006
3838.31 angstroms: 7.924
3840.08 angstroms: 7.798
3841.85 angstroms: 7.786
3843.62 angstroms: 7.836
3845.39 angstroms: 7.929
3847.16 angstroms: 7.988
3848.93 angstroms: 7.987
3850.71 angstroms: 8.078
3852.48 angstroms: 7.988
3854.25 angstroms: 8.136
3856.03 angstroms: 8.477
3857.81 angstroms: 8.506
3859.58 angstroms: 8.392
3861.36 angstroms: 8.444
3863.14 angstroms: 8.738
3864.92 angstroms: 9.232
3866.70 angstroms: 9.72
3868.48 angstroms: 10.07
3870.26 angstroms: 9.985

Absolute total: 55.7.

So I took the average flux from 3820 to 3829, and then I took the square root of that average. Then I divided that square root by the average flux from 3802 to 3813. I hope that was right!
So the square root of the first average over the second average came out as 0.345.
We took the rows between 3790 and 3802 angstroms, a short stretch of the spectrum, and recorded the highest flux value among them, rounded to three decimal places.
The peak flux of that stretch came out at 8.406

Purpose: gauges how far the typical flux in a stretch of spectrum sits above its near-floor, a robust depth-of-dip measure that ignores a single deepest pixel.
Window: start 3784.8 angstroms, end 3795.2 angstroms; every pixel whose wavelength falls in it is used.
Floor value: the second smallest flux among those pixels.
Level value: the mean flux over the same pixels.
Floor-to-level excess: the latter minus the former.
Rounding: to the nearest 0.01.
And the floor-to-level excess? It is 0.11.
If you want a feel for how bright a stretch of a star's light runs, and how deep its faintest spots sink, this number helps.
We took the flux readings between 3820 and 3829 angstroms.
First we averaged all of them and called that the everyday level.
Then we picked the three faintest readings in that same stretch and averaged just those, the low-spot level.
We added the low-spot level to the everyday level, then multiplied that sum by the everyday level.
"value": 126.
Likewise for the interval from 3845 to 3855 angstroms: 128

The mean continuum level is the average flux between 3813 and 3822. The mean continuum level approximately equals 7.94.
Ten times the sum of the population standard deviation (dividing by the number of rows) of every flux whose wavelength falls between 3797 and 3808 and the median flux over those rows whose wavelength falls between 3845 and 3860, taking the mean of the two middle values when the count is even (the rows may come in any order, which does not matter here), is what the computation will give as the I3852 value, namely 81.3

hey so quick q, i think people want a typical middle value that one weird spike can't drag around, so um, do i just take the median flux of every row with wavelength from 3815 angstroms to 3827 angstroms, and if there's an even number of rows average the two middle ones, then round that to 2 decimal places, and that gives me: 7.89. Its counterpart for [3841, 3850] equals 7.93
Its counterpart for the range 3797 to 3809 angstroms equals 8.30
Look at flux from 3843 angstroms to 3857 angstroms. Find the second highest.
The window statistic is 8.136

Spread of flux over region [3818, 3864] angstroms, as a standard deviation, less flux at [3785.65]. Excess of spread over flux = -7.85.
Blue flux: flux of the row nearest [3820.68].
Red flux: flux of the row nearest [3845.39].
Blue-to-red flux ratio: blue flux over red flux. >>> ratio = 1.02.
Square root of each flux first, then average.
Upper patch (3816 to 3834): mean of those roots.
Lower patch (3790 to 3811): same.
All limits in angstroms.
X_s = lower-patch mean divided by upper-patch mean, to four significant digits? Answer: 1.022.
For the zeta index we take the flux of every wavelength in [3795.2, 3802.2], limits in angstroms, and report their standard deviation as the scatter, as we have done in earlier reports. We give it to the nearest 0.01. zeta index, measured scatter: 0.03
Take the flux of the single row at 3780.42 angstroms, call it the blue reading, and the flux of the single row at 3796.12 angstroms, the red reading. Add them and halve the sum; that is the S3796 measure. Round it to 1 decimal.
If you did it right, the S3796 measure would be 8.4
